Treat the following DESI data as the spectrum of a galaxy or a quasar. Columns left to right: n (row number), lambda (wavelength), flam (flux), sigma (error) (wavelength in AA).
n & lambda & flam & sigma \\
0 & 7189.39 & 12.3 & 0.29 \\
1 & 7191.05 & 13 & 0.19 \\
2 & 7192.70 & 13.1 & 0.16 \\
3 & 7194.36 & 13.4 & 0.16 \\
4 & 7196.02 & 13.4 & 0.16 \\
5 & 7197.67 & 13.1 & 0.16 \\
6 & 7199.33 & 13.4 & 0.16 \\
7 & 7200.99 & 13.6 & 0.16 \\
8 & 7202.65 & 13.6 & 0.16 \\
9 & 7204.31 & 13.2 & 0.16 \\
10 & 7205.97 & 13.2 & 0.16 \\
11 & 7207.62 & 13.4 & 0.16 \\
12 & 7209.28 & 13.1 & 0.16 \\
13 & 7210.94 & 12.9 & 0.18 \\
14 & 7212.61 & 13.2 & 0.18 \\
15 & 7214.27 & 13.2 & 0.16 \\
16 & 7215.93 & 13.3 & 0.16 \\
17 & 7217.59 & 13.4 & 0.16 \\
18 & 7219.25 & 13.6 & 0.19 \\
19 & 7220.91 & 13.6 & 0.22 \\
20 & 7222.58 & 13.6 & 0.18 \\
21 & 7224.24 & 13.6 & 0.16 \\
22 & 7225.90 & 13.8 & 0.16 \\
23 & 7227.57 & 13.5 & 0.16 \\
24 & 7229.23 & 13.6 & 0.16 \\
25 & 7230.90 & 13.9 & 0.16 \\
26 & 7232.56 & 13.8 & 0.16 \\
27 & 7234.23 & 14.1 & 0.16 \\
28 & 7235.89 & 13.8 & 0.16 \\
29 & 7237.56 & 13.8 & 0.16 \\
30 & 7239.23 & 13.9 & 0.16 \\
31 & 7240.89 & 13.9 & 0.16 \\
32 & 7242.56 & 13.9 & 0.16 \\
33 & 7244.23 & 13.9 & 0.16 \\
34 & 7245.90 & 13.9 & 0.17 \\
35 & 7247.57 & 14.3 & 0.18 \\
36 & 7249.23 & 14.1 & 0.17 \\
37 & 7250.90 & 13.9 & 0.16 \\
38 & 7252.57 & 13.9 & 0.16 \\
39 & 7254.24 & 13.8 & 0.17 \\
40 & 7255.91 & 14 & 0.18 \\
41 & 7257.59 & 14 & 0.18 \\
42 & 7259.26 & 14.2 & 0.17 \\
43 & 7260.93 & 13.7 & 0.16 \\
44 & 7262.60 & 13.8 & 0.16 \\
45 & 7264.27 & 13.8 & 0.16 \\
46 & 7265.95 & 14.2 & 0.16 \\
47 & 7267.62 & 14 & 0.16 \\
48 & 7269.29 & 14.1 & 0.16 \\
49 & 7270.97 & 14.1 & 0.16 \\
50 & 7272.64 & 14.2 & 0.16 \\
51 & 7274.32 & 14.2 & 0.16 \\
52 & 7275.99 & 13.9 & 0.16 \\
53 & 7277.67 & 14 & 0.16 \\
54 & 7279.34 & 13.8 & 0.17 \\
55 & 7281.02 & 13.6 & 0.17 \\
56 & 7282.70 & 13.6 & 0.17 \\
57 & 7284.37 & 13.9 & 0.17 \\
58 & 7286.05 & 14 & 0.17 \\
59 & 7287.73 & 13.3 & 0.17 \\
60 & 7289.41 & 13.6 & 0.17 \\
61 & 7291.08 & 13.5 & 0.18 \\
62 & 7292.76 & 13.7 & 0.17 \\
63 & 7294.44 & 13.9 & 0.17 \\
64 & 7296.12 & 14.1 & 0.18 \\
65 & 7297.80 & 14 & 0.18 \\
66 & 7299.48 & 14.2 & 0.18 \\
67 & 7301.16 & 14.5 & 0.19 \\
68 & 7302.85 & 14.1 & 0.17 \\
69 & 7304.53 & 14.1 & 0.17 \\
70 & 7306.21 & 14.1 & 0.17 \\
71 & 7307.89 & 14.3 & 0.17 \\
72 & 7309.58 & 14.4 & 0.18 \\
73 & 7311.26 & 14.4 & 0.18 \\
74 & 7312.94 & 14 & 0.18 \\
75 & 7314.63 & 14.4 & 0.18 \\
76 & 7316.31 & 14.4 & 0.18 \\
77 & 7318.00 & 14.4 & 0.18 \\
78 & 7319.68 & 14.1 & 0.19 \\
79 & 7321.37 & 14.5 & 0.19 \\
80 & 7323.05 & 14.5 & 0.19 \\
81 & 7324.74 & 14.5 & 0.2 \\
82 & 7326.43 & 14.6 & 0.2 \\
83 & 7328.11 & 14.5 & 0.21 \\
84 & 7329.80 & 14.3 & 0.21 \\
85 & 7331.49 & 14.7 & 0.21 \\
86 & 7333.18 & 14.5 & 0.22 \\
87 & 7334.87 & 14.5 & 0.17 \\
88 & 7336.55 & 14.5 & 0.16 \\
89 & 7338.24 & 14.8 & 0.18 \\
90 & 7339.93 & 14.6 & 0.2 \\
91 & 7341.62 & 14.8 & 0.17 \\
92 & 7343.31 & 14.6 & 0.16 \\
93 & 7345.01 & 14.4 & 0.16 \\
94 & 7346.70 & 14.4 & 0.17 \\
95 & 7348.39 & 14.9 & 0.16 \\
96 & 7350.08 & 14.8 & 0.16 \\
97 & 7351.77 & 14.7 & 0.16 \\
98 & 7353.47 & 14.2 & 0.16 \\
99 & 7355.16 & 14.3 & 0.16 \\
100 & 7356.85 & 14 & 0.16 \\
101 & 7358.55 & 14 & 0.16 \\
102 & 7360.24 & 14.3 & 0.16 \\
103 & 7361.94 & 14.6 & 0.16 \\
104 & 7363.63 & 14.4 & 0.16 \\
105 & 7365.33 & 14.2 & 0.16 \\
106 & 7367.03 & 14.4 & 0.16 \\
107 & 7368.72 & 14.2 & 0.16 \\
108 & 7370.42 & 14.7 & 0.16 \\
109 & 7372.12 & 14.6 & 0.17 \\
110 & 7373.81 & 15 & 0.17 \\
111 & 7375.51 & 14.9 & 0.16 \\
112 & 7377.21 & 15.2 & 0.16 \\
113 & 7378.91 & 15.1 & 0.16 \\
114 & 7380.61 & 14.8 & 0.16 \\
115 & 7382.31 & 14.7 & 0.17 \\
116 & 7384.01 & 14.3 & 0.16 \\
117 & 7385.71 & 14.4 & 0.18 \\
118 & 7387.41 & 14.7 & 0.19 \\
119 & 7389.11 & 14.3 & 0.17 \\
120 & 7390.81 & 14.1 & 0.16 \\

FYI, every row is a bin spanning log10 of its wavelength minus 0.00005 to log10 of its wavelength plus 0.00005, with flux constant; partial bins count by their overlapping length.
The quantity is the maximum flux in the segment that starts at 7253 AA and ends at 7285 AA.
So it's 14.2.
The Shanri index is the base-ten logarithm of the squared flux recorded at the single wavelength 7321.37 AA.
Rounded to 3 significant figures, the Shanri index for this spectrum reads 2.32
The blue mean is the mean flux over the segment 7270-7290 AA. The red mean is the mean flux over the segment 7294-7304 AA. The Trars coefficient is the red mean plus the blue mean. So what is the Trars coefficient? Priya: 28.0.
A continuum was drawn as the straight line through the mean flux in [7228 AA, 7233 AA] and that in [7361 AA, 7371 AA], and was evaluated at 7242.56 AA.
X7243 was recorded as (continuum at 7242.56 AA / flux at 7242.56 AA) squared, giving 0.99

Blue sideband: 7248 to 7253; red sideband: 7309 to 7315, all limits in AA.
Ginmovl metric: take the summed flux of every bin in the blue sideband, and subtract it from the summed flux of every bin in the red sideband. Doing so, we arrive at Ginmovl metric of 15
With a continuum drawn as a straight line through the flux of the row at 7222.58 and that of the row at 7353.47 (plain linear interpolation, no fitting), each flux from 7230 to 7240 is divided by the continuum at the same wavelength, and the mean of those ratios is 1.02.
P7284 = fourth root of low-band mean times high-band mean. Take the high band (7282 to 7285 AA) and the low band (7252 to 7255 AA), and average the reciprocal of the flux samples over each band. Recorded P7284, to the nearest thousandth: 0.269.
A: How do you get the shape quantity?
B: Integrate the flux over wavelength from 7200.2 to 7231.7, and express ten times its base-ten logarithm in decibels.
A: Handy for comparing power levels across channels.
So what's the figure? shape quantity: 26.3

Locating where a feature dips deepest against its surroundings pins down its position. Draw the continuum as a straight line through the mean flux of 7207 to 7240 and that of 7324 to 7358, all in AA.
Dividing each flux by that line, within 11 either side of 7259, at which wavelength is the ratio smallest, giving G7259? 7260.93 AA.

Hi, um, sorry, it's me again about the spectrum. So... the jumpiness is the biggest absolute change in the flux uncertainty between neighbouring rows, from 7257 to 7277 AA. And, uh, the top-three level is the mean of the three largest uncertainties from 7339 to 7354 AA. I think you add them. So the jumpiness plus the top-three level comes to 0.190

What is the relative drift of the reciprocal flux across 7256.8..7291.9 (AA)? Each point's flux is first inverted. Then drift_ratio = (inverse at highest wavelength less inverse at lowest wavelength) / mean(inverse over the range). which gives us 0.04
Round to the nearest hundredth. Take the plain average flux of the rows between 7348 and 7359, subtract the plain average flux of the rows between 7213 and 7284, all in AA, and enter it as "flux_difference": 0.57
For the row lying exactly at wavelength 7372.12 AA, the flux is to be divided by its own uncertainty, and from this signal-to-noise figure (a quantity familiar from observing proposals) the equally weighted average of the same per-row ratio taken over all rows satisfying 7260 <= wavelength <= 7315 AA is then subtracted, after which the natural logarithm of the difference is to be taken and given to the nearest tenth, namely 1.2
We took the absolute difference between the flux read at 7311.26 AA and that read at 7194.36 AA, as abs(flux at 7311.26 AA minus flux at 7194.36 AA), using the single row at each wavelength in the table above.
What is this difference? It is 1.0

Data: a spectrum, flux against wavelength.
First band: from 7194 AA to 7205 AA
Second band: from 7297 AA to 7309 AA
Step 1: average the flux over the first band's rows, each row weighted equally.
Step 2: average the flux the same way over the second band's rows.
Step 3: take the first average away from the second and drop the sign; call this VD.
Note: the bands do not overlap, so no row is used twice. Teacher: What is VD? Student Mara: 0.80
